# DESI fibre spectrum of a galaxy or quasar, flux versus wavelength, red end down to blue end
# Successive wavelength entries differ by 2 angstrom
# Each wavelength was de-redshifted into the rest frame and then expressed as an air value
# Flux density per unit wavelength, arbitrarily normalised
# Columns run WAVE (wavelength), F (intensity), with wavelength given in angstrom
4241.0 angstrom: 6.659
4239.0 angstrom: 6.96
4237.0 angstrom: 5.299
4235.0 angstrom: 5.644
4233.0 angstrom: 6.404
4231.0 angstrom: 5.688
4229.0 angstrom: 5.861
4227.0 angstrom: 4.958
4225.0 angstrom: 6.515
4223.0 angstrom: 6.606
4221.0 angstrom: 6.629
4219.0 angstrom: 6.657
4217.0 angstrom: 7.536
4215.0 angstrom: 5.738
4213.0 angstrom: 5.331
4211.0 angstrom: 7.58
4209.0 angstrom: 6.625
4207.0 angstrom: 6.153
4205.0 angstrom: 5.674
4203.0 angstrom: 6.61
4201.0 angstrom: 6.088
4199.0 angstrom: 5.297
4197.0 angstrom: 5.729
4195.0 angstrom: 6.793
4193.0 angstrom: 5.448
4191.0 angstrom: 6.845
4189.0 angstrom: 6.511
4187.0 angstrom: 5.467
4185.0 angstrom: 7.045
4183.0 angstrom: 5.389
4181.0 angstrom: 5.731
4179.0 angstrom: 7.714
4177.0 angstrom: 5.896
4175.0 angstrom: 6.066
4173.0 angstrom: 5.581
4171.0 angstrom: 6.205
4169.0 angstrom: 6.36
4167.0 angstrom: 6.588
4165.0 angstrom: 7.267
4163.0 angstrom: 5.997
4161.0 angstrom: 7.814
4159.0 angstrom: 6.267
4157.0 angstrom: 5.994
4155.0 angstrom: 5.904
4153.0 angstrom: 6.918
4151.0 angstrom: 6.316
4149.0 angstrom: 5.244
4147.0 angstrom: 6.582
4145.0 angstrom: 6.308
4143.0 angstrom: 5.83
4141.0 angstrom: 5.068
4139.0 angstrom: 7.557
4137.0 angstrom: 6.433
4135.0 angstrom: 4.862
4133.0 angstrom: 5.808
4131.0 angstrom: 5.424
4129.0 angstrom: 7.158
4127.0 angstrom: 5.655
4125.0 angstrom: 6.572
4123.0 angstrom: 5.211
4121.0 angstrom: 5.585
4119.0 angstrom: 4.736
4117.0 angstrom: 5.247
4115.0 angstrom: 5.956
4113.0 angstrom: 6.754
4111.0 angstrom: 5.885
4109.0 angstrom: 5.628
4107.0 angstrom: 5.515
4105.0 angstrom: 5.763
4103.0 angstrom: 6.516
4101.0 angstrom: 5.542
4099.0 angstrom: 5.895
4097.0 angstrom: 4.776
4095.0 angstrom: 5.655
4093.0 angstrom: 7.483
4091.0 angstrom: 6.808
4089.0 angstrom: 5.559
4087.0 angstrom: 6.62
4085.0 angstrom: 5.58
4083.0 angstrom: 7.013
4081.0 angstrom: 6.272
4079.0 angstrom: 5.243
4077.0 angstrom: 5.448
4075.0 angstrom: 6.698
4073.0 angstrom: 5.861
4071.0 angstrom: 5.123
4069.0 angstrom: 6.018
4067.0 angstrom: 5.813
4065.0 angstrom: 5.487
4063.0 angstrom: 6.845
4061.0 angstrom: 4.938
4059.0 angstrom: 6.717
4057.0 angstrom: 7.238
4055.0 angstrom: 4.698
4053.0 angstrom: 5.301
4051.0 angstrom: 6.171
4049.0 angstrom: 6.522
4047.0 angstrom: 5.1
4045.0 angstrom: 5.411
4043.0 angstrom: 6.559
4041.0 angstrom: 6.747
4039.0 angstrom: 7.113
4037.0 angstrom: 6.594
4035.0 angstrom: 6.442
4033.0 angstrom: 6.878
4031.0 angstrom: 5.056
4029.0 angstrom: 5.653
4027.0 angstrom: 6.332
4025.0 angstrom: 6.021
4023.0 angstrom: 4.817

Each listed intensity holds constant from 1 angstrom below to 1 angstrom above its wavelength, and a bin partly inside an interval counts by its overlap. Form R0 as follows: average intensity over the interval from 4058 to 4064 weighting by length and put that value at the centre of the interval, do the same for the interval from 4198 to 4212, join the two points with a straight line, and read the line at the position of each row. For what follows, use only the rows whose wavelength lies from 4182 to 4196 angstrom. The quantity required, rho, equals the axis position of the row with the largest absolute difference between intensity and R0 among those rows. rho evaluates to 4183.0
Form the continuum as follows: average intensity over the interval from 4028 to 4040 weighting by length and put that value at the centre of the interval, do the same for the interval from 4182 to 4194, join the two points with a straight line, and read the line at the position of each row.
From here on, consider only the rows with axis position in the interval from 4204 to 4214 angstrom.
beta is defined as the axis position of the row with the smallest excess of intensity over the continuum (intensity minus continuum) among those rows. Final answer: 4213.0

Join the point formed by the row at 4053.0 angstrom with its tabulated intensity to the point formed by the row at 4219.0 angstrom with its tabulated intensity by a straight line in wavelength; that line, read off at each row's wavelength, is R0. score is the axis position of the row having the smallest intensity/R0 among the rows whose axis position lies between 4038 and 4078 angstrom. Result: 4055.0 angstrom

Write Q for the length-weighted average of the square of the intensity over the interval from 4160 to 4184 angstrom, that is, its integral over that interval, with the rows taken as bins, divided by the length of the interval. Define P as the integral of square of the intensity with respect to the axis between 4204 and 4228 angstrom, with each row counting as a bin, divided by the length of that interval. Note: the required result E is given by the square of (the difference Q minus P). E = 0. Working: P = 41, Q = 41.4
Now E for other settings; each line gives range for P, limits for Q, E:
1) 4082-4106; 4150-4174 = 16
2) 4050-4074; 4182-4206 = 6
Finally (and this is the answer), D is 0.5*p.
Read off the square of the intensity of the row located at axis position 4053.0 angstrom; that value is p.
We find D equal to 14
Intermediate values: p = 28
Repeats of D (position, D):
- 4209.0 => 22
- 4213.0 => 14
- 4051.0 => 19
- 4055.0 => 11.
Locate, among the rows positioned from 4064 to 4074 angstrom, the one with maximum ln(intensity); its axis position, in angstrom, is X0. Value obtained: 4069.0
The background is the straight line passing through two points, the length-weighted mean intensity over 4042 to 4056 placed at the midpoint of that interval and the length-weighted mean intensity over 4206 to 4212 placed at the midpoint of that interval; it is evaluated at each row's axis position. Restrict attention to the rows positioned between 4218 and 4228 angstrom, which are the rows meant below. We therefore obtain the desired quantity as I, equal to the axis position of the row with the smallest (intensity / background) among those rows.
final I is 4227.0 angstrom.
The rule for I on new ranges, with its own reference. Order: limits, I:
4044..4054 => 4047.0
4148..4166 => 4149.0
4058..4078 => 4061.0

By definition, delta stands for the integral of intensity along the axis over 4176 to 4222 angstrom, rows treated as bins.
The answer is 289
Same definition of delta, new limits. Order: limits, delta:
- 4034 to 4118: 505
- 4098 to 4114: 95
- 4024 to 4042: 114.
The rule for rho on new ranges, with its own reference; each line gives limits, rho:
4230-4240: 4237.0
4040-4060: 4055.0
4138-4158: 4139.0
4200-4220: 4211.0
